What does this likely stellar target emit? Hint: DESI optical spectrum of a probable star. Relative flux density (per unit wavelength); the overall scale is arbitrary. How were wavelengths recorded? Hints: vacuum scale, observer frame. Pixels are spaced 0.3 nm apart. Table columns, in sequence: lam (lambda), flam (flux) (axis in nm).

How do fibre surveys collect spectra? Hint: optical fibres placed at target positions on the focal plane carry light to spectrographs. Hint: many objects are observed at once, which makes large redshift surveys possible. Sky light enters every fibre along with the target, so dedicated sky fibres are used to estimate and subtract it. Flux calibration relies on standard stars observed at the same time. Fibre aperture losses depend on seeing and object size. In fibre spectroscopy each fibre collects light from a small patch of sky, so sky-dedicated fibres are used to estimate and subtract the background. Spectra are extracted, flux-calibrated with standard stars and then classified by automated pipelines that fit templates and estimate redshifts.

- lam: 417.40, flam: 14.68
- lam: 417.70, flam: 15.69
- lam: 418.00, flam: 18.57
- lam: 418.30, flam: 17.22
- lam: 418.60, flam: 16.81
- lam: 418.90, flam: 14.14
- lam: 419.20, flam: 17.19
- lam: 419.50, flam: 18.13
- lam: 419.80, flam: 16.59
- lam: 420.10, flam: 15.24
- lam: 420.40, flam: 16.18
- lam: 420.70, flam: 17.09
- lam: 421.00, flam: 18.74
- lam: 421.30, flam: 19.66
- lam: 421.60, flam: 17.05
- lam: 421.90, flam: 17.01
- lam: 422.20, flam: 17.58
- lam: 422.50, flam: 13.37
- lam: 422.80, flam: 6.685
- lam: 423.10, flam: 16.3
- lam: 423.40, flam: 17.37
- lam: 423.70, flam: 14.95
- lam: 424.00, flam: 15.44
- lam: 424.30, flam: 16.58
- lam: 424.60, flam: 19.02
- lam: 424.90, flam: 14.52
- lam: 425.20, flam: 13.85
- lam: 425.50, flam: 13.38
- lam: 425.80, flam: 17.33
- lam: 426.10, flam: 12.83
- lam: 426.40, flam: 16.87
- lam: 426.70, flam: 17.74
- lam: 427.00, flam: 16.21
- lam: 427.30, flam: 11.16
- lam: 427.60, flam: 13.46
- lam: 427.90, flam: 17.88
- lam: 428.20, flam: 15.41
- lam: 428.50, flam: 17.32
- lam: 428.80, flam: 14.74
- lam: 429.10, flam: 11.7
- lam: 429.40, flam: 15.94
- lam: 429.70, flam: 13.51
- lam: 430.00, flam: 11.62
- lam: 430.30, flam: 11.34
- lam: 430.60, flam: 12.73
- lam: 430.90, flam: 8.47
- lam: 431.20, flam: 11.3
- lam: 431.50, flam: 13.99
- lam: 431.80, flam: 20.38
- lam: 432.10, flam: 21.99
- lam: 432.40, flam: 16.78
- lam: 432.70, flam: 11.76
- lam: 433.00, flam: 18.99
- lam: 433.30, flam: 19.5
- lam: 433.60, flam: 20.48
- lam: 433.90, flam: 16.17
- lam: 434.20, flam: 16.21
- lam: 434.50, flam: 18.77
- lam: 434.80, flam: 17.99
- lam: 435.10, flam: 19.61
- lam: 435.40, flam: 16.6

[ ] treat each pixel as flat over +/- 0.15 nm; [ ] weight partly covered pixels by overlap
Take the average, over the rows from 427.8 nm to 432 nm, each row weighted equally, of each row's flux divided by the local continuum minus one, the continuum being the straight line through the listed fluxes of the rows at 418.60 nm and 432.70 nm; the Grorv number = 0.10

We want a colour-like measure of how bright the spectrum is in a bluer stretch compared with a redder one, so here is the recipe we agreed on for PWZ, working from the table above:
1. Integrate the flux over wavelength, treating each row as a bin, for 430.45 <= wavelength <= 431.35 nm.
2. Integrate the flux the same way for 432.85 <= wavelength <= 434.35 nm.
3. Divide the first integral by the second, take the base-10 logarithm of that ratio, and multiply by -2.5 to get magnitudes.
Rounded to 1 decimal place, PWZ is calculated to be 1.1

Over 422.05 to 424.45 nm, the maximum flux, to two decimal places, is 17.58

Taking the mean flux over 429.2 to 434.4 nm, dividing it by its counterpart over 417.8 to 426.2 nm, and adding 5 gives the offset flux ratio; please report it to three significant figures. 5.96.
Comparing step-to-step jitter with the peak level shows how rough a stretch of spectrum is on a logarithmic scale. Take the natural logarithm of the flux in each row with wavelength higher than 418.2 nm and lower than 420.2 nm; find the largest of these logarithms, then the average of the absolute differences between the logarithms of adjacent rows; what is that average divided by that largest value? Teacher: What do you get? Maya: 0.036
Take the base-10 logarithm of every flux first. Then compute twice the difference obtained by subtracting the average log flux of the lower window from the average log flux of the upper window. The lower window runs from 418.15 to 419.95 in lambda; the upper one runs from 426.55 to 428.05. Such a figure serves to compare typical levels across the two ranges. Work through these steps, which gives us -0.09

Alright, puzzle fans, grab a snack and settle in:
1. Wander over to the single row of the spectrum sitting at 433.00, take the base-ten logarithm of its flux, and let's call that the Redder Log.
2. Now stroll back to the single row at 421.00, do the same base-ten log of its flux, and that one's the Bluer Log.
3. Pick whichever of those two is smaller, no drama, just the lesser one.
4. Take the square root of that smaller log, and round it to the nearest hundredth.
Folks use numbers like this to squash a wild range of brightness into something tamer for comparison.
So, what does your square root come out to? 1.13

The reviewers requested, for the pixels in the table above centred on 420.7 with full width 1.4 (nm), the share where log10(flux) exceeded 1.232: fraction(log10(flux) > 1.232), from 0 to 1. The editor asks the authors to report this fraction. 0.60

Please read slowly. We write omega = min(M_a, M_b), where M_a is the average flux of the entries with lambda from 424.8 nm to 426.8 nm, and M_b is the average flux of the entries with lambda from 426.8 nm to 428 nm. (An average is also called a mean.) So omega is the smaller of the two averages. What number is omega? 14.7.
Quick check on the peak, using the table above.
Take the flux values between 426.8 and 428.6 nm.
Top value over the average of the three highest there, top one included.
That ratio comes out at 1.04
